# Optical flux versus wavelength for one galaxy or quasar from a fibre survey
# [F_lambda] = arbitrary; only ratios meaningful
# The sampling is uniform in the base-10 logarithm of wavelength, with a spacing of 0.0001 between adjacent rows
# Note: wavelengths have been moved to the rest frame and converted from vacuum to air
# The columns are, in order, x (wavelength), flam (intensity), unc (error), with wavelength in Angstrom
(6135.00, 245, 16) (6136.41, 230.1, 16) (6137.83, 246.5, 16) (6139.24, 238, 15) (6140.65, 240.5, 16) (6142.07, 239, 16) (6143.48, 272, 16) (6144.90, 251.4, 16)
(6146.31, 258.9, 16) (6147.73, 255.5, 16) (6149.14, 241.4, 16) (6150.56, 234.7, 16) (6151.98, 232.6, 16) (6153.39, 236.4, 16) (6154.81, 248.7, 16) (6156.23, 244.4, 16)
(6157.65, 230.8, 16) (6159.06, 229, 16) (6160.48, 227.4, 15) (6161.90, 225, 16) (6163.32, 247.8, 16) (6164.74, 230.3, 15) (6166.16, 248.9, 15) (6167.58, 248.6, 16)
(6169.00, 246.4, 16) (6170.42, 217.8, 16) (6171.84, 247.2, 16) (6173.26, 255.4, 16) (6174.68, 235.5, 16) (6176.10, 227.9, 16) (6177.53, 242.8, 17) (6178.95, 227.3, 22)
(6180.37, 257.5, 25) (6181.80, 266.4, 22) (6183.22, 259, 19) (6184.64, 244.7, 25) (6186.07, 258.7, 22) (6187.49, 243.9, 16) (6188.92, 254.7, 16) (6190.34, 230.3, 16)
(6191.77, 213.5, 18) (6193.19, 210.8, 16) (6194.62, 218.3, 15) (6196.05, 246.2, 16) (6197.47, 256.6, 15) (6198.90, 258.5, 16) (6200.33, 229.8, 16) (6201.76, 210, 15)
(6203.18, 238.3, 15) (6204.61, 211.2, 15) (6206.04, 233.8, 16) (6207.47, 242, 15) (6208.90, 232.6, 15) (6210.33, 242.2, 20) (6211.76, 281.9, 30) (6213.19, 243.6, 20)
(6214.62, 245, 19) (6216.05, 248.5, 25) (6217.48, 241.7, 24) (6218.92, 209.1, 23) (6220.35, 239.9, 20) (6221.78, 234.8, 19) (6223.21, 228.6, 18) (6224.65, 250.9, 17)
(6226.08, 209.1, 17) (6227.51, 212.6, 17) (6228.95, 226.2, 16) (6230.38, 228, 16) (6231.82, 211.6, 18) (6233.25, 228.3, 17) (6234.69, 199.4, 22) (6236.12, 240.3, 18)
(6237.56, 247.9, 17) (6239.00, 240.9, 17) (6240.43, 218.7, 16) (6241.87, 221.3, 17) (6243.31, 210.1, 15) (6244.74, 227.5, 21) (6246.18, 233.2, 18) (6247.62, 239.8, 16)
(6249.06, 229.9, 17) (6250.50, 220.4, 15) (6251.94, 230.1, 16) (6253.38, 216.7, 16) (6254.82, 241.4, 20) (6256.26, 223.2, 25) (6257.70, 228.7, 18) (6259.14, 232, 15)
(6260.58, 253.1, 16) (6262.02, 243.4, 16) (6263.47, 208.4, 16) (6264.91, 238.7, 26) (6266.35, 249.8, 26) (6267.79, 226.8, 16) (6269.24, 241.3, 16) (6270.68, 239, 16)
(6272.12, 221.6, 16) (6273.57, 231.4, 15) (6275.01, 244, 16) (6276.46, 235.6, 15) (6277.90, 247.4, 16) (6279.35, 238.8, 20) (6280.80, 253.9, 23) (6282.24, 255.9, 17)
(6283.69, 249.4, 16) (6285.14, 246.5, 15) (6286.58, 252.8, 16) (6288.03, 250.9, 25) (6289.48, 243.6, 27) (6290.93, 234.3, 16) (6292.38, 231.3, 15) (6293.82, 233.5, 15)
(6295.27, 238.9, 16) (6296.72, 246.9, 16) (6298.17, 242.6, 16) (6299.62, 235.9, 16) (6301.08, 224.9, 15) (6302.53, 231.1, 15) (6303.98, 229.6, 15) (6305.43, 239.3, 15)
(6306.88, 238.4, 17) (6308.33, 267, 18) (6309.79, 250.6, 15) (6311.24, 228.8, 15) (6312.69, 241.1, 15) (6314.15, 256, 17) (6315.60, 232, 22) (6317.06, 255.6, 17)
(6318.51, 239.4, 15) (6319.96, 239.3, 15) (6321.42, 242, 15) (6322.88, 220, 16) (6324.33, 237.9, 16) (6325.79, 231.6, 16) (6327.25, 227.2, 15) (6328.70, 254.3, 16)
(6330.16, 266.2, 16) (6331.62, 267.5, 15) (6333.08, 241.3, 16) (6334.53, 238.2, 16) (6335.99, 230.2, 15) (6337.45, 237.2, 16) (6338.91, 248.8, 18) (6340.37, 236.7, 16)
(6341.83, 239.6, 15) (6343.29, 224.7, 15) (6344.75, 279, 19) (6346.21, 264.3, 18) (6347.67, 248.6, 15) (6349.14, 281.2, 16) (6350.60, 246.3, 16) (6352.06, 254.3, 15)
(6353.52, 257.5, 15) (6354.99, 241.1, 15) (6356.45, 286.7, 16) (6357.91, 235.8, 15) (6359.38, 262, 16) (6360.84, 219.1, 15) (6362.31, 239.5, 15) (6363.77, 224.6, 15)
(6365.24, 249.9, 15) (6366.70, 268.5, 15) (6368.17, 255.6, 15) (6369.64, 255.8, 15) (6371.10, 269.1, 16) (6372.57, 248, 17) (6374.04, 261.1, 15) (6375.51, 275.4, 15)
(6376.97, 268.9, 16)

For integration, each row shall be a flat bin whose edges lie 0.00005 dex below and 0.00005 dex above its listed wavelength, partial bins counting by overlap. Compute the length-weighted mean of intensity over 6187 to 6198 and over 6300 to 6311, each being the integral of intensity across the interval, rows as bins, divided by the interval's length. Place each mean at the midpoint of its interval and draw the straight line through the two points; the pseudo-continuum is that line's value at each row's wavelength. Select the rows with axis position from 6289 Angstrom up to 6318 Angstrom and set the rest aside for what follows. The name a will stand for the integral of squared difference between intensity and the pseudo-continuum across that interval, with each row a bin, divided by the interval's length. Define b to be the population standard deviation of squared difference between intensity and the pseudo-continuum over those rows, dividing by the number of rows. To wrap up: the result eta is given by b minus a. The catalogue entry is 61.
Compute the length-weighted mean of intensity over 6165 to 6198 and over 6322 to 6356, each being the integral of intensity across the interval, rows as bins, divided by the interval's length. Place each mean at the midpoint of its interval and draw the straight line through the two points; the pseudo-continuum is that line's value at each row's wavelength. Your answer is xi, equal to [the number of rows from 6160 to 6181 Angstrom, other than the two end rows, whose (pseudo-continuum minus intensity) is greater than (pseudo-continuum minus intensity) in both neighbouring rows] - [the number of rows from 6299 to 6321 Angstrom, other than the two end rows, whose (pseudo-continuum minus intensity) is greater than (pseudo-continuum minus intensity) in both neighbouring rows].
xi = 0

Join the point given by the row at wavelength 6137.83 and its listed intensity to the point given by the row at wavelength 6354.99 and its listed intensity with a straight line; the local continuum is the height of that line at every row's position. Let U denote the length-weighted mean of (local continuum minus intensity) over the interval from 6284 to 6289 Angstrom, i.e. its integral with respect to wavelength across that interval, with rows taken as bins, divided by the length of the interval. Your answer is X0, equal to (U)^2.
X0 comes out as 48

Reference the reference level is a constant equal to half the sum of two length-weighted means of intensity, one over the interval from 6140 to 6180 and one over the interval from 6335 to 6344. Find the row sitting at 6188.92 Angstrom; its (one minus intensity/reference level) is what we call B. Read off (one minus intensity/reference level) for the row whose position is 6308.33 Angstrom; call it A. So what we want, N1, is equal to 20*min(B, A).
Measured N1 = -2.38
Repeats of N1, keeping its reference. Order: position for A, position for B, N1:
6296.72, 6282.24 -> -1.45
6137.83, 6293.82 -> -0.66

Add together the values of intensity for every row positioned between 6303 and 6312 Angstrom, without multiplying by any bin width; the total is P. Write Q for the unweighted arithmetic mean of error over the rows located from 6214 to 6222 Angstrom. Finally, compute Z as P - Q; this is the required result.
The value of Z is 1432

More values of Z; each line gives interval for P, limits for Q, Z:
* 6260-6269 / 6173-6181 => 1402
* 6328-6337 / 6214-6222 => 1476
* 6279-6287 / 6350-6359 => 1482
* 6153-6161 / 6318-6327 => 1401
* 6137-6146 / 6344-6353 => 1471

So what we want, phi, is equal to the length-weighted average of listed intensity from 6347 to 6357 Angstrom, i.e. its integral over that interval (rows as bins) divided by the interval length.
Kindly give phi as 259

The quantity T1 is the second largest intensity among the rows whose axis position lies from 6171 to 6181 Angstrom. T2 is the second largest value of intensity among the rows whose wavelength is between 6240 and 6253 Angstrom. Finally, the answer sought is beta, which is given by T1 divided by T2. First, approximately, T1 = 255.4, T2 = 233.2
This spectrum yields 1.10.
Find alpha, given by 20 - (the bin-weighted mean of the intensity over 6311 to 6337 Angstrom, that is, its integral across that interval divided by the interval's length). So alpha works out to -222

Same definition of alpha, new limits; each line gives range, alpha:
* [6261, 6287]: -220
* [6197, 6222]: -219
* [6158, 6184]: -221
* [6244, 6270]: -212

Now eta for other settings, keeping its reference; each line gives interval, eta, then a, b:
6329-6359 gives 190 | 392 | 582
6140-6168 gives 133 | 248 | 381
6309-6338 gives 45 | 161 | 207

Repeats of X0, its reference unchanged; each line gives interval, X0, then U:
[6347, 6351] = 346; -19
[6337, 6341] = 0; 0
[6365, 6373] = 321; -18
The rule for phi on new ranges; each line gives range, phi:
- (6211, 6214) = 262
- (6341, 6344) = 232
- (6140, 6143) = 242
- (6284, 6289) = 250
